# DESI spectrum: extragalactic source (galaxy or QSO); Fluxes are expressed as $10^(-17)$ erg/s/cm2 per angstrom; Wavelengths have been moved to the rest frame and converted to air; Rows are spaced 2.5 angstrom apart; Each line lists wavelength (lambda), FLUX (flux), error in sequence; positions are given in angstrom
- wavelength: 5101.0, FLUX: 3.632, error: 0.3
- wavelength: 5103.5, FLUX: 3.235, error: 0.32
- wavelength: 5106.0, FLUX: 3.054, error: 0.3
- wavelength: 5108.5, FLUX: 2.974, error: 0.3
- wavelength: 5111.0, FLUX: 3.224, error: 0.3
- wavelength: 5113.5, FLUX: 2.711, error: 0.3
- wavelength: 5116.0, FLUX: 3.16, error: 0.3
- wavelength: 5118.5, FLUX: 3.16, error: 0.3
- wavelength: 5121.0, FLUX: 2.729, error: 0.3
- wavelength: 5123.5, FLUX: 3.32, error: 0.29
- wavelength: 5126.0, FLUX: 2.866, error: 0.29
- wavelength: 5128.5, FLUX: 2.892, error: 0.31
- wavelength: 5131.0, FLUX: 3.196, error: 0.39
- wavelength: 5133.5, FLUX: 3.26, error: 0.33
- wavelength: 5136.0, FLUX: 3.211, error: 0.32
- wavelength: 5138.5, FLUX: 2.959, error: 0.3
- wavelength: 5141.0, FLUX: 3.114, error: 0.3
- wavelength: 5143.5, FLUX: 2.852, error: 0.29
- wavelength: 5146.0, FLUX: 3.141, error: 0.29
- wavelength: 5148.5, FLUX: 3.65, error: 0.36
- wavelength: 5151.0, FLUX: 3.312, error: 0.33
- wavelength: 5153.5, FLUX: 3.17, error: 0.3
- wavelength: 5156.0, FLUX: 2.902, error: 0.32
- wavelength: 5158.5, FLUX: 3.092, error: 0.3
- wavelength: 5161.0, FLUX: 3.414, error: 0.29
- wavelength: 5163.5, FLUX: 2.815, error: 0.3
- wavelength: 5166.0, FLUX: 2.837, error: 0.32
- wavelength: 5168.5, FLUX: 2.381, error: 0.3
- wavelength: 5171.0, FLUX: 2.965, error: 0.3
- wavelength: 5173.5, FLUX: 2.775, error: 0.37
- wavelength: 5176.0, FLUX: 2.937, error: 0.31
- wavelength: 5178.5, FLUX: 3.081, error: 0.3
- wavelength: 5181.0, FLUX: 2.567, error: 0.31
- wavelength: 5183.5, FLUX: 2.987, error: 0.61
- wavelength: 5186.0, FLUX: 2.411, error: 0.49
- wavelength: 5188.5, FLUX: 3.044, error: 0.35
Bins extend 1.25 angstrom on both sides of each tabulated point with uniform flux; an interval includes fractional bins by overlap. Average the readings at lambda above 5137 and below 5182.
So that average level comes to 3.00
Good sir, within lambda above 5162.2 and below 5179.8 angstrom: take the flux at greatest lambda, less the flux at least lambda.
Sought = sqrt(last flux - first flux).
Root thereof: 0.52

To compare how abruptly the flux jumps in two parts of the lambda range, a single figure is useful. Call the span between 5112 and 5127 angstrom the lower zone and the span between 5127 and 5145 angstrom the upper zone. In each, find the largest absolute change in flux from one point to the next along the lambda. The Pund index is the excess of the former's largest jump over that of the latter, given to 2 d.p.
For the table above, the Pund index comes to 0.29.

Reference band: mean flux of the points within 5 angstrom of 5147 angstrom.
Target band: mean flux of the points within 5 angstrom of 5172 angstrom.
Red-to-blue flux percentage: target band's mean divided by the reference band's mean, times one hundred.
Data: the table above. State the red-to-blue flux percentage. 85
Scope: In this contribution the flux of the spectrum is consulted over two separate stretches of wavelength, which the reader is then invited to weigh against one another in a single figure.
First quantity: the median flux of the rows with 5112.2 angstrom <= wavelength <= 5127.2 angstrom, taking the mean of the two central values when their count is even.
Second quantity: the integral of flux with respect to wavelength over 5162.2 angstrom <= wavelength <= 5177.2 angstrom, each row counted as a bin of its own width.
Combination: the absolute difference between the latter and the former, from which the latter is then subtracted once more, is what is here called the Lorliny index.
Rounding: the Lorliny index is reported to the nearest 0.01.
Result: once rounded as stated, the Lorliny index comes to -3.01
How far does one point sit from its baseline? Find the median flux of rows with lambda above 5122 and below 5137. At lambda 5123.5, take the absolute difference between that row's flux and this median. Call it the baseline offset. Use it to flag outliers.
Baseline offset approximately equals 0.12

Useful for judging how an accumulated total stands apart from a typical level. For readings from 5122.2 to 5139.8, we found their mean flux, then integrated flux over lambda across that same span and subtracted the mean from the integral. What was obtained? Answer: 51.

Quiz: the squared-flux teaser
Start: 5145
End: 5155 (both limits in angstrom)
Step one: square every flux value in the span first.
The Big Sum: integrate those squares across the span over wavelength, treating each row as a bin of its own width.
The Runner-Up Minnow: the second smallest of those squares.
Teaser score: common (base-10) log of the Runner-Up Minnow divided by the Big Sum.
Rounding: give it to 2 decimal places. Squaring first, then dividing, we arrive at -1.04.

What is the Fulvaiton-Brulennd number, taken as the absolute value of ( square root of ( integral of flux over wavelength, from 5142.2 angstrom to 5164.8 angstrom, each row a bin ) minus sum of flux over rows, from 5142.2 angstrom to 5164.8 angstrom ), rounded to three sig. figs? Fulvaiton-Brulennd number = 19.9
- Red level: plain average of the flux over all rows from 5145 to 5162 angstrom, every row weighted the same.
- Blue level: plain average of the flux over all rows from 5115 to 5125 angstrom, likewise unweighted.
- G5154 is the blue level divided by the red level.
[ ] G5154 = 0.95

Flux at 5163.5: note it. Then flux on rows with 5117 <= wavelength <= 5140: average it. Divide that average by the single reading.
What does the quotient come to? 1.09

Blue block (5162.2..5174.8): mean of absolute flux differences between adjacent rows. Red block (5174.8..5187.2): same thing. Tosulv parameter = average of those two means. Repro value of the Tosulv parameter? 0.363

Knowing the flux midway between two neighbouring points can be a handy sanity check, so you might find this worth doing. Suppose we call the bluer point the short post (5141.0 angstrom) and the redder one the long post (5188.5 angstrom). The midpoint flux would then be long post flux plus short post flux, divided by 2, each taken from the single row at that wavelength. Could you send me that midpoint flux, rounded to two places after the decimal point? 3.08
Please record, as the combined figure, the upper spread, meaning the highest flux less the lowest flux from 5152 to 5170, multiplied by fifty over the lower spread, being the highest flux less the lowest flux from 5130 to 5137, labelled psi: 807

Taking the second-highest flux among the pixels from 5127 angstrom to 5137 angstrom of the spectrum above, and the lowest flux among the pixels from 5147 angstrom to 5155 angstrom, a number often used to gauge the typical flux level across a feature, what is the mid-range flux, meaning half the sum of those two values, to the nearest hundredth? 3.19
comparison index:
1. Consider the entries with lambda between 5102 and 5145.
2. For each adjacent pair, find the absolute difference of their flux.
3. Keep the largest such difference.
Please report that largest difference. 0.591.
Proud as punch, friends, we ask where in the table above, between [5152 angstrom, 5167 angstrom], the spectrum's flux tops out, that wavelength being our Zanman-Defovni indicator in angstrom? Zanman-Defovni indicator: 5161.0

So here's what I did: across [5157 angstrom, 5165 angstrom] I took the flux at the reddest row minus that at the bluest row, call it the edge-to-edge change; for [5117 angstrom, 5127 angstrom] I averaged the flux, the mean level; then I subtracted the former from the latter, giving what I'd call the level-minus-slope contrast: 3.30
